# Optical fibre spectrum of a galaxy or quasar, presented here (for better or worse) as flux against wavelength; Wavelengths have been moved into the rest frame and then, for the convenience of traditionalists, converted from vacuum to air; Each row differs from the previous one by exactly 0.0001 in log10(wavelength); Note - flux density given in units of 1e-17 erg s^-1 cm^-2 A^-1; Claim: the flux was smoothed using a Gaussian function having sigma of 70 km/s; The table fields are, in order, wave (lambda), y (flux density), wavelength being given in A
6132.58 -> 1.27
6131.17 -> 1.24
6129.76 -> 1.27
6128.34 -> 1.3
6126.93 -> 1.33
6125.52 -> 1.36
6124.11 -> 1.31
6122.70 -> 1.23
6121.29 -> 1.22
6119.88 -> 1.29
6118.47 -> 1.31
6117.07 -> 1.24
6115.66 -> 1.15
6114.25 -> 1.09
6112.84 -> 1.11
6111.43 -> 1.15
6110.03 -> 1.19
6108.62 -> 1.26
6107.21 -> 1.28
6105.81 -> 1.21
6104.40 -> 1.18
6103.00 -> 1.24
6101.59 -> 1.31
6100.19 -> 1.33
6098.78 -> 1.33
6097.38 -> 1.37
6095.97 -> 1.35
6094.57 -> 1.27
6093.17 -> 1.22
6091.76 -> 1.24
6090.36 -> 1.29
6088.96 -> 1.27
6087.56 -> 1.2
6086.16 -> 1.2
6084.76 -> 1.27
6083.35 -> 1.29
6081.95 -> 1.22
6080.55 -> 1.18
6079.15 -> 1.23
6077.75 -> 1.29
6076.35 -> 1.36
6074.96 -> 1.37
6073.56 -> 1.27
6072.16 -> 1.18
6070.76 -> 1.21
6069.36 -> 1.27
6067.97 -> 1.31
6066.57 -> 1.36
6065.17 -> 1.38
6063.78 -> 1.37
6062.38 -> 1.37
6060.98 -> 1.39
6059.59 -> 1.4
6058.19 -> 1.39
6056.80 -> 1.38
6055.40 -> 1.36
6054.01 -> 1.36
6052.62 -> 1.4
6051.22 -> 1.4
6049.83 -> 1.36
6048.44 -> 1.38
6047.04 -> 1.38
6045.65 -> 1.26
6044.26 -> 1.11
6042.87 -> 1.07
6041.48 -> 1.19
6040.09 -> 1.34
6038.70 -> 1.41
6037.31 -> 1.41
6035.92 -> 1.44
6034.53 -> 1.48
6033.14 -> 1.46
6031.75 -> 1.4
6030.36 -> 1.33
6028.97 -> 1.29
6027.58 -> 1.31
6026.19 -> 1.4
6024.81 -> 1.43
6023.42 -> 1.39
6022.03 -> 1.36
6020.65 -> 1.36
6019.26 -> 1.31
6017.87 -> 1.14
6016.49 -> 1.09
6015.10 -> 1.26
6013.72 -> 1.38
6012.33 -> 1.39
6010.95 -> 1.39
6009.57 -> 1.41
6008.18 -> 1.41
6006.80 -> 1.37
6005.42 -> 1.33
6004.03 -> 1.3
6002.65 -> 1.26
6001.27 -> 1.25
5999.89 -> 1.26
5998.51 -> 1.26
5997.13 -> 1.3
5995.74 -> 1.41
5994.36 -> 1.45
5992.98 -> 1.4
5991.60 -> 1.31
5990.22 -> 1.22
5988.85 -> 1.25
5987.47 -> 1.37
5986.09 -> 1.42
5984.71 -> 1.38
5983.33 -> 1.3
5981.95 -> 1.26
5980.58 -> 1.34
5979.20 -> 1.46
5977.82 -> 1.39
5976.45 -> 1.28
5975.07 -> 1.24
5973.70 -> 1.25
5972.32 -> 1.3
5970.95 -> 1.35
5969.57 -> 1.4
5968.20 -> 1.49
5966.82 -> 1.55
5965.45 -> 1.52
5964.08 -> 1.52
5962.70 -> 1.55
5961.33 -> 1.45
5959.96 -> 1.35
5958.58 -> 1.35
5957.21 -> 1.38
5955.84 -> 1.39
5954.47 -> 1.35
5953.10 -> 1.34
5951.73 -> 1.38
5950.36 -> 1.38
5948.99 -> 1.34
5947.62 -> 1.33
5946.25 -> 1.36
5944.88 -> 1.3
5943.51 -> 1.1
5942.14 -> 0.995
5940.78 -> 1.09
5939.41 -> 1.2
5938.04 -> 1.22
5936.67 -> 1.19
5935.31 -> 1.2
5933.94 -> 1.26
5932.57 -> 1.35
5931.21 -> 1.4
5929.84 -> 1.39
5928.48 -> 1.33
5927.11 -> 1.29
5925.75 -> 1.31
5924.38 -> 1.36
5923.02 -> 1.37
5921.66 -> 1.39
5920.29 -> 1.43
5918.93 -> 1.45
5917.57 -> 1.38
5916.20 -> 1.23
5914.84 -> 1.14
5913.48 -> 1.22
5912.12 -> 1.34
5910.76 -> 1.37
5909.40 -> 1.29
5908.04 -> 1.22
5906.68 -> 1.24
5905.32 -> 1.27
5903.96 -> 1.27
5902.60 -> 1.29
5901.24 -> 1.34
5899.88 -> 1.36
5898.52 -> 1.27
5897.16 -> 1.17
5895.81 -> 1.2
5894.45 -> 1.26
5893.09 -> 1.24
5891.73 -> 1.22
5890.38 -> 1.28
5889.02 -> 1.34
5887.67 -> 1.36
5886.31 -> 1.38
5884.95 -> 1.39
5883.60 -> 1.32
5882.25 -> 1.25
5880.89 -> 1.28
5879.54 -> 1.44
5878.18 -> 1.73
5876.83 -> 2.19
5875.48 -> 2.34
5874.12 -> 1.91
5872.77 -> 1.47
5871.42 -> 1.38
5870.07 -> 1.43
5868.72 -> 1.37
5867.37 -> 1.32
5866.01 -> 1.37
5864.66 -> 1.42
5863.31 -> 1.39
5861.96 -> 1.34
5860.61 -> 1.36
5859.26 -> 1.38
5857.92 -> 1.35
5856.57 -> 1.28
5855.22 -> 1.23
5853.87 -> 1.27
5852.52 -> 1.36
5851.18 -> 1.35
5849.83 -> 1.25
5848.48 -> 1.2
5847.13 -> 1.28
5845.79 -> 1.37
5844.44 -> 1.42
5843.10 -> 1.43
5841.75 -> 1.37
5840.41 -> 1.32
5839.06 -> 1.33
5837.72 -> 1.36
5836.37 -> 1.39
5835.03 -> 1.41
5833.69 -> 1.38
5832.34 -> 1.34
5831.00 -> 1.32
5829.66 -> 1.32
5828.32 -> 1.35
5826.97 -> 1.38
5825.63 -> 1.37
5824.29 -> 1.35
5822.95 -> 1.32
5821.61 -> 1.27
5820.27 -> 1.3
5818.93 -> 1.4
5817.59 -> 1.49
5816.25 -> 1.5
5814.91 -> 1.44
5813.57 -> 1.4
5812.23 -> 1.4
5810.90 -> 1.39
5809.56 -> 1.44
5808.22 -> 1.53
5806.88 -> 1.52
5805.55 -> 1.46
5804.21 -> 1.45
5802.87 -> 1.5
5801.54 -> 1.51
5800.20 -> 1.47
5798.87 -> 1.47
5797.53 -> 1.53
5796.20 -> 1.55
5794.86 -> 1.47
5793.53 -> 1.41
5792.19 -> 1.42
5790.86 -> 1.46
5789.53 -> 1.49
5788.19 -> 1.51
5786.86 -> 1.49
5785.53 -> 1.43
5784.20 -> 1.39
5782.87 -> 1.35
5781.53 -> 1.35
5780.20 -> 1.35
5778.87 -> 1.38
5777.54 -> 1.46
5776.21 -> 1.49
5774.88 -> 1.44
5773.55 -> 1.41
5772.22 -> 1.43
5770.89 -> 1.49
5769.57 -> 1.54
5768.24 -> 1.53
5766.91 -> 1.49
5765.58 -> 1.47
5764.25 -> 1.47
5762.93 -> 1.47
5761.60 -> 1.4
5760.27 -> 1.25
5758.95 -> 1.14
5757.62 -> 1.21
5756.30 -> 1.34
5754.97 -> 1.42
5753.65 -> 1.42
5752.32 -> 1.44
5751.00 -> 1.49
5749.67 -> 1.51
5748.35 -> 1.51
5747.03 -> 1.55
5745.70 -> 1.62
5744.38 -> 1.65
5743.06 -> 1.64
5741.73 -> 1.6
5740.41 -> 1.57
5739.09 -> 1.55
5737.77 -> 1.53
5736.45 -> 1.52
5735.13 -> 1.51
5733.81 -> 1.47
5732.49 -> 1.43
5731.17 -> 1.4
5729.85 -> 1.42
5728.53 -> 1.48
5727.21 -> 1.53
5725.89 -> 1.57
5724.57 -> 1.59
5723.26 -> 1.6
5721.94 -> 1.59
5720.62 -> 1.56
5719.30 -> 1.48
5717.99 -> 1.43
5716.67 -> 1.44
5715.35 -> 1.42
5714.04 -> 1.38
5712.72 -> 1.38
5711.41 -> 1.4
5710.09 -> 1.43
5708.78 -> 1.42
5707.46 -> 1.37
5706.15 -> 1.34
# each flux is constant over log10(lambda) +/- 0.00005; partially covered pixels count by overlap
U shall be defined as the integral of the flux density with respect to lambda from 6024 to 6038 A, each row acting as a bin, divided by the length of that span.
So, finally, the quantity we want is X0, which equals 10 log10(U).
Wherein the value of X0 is 1.44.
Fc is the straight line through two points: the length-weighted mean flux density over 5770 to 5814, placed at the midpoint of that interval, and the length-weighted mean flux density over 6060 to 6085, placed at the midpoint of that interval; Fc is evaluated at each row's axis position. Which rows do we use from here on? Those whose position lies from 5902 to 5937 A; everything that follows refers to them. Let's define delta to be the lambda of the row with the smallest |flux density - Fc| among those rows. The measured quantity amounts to 5917.57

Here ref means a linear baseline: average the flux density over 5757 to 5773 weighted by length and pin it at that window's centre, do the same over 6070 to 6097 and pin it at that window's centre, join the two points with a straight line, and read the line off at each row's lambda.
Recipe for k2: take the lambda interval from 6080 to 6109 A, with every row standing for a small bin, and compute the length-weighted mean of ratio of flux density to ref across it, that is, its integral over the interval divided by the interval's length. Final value 1.01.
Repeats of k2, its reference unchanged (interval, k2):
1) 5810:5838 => 1.00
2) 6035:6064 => 1.05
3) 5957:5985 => 1.06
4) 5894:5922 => 0.96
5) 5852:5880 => 1.10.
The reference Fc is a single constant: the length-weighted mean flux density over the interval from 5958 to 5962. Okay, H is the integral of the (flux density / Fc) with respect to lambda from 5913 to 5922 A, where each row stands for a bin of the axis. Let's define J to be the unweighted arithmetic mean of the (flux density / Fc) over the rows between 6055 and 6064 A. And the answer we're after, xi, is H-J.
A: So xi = 7.6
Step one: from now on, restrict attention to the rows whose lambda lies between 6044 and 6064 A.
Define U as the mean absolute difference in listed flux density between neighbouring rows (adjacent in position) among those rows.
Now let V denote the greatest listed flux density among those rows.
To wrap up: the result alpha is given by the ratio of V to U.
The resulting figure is 45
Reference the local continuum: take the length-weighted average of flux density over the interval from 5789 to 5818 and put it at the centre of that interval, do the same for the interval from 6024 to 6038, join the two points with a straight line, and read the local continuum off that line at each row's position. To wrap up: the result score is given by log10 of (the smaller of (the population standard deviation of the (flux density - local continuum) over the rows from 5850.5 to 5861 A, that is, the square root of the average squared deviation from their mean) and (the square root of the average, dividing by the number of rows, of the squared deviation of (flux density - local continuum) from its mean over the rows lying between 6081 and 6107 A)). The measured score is -1.3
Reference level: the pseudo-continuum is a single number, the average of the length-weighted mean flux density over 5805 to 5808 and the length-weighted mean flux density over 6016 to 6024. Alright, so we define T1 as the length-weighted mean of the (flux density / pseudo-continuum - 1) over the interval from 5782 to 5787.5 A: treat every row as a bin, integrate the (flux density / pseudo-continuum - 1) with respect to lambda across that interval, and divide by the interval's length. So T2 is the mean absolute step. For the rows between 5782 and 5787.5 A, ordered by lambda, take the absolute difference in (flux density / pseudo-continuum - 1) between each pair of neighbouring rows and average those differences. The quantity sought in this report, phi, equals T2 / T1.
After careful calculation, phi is 2.0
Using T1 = 0.02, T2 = 0.034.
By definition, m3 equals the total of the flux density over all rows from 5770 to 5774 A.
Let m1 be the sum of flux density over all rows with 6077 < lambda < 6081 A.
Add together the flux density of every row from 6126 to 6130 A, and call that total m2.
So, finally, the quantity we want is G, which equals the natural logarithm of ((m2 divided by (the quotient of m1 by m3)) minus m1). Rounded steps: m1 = 3.7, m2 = 3.90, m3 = 4.33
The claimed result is -0.1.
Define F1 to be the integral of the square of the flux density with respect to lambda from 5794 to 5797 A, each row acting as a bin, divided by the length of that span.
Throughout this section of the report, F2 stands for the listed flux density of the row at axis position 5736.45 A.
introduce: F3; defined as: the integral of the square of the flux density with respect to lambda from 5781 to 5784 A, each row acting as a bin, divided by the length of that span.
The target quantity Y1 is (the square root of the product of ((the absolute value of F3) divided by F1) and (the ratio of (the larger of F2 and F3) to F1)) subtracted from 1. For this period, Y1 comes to 0.19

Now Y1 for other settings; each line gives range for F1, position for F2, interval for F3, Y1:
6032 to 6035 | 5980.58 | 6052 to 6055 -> 0.11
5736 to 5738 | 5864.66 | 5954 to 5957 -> 0.19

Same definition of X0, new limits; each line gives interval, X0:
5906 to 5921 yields 1.14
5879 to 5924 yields 1.15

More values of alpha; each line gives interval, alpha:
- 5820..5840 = 53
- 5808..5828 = 36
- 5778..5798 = 48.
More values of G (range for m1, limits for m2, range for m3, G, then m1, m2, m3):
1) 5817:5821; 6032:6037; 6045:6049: -4.4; 4.2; 4.38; 4.02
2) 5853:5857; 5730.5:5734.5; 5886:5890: -0.1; 3.8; 4.30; 4.08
